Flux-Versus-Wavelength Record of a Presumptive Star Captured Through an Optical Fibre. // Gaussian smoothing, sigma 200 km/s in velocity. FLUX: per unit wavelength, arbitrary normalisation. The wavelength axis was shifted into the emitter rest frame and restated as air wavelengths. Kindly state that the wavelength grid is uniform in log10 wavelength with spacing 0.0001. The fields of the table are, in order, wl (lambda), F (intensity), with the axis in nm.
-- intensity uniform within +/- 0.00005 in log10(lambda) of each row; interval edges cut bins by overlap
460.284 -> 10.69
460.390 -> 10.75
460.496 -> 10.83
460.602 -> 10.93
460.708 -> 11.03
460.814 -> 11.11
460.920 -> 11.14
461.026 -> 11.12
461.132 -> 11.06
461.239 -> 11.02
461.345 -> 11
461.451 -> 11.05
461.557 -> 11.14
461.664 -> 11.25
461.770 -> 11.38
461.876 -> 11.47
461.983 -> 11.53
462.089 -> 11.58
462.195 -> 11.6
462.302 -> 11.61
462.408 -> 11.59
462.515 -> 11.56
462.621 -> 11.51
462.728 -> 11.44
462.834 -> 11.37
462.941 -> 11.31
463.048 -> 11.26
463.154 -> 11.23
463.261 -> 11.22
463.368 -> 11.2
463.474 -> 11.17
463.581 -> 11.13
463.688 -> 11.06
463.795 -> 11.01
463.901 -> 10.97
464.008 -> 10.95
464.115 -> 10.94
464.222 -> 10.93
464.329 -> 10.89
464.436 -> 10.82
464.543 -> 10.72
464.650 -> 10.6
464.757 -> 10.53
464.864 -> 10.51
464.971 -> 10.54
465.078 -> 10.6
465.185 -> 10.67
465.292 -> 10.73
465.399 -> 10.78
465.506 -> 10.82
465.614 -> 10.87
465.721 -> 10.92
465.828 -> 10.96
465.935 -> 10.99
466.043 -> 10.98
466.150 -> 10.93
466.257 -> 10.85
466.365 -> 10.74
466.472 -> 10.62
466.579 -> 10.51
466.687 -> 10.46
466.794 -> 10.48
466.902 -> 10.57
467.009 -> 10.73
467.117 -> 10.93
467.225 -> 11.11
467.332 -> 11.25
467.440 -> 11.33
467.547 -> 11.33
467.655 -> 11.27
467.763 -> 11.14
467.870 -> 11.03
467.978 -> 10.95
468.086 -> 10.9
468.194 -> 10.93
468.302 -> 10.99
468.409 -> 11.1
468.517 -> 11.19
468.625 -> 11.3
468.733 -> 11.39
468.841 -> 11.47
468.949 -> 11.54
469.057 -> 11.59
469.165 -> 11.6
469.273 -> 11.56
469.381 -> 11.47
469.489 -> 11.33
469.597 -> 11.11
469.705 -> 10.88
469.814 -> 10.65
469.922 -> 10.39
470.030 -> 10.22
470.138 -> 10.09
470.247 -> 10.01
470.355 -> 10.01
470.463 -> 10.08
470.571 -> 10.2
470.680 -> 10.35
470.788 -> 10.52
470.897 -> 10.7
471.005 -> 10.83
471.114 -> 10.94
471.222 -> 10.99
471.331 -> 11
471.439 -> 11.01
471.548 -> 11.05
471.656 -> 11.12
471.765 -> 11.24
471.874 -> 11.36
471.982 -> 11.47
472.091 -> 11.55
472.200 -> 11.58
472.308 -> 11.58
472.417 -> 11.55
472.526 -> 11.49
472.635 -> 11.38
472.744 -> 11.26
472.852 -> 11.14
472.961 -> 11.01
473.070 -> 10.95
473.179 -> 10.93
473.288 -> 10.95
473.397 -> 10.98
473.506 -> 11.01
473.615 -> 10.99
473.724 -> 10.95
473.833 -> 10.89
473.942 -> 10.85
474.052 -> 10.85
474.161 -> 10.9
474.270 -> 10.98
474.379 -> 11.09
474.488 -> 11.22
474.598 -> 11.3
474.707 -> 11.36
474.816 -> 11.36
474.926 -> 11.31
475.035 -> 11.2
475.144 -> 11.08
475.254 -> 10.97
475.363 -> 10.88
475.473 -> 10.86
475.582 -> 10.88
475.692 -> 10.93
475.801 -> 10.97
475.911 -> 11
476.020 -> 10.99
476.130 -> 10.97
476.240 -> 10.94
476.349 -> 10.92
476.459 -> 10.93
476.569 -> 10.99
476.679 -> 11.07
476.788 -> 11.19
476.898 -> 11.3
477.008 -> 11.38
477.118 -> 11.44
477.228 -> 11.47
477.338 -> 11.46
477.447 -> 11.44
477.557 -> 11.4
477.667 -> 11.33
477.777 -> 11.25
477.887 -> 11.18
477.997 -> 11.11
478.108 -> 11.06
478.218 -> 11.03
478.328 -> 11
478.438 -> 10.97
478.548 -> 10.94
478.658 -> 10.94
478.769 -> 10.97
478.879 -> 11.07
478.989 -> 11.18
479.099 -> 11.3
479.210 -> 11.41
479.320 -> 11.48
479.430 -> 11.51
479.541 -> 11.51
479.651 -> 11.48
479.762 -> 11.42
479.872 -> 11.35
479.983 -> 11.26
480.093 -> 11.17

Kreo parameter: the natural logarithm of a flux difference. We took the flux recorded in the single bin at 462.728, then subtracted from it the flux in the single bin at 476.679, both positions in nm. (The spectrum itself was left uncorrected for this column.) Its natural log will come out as -1.0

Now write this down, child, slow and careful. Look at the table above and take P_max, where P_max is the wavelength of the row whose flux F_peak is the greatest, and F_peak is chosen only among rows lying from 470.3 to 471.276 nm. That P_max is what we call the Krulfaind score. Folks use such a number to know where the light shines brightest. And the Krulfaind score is 471.222 nm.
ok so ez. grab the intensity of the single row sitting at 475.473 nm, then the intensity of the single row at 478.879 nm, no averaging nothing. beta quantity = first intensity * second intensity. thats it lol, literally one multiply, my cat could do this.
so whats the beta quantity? 120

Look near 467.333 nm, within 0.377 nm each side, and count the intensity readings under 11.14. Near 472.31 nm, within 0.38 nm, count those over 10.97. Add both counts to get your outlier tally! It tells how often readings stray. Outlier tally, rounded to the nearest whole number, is 10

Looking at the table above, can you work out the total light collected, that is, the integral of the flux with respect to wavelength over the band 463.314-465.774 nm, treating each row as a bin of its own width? 26.67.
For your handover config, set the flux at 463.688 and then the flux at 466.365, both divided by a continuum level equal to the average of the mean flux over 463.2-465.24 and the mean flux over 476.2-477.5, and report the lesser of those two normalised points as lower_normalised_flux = 0.97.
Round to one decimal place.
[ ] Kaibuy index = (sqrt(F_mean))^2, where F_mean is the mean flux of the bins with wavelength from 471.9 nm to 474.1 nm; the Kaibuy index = 11.2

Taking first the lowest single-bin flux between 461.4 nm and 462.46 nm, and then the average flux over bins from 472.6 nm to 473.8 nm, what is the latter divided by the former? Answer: 1.00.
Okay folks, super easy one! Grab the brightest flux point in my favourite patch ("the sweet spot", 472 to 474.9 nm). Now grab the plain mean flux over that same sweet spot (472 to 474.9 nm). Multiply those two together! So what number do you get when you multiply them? 129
